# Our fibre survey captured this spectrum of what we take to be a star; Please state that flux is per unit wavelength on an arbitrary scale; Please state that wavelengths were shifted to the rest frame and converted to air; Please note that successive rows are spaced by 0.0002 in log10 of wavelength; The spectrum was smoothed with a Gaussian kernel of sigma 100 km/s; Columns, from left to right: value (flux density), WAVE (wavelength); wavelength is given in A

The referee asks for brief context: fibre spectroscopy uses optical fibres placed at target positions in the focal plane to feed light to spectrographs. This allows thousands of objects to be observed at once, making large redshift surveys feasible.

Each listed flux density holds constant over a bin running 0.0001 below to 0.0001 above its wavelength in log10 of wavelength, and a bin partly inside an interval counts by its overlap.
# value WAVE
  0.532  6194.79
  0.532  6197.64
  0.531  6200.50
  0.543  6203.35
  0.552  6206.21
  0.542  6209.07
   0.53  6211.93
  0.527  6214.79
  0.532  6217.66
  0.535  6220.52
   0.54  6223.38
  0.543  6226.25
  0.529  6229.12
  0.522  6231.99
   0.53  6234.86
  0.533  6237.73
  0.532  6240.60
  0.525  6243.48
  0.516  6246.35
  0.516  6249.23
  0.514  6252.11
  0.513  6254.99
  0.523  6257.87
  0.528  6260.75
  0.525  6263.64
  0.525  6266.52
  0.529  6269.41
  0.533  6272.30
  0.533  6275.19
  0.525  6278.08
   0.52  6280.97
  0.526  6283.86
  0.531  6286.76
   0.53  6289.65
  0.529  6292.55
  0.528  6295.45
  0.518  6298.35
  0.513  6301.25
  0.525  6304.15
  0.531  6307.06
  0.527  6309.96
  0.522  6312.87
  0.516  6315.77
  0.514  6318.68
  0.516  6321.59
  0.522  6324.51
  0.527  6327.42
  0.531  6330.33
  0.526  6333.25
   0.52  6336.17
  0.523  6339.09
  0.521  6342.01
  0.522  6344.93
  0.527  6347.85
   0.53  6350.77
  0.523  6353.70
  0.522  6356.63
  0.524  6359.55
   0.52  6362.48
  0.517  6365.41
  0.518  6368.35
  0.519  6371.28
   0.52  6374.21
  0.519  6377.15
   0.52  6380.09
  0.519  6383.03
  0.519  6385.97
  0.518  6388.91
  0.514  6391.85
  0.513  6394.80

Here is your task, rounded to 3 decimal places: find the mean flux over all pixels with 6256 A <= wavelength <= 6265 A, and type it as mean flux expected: 0.525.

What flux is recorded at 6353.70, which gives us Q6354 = 0.523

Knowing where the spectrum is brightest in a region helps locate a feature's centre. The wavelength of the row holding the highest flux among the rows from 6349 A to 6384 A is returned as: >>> 6350.77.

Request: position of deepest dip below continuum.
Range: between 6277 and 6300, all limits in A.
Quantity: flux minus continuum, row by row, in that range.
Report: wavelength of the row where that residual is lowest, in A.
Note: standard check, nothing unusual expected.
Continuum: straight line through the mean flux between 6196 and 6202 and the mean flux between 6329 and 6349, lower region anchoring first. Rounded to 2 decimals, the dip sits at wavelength 6298.35 A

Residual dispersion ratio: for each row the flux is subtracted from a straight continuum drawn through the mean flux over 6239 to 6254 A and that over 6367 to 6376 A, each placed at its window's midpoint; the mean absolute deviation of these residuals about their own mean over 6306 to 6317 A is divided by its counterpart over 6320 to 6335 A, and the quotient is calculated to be 1.1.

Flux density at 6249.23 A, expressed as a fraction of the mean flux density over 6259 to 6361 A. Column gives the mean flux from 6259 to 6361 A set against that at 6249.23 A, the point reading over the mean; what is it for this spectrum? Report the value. 0.98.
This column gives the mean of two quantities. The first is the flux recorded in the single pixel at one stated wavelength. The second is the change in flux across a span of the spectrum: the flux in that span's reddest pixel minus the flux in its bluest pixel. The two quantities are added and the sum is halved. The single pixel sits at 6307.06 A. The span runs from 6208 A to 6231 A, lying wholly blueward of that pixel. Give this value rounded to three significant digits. 0.259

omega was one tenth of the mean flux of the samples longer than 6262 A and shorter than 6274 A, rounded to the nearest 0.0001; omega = 0.0528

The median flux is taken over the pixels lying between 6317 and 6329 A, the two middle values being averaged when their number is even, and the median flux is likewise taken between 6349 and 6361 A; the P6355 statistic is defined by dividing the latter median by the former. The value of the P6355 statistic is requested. 1.01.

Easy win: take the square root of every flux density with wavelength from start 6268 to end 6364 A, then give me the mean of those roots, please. 0.724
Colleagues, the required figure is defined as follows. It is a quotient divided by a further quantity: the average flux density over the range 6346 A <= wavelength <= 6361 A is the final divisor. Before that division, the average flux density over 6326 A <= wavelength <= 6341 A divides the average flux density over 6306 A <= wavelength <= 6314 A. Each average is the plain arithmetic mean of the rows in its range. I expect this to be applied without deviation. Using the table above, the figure 1.91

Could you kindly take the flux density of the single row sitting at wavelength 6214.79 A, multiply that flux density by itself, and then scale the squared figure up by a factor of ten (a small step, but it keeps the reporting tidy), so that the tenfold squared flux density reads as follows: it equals 2.78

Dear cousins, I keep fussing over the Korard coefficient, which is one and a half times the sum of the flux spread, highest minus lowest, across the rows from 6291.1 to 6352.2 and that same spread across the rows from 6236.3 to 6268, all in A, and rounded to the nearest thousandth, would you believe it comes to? 0.057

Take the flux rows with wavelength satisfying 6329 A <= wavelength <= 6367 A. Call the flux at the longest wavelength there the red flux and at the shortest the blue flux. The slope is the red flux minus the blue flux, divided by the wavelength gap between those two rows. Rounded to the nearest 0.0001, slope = -0.0004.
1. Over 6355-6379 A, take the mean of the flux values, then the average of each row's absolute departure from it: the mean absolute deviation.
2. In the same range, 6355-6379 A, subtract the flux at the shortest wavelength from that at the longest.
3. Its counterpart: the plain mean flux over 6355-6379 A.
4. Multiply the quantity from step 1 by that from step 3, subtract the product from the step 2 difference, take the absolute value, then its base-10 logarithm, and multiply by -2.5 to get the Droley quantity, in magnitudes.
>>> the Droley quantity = 6.0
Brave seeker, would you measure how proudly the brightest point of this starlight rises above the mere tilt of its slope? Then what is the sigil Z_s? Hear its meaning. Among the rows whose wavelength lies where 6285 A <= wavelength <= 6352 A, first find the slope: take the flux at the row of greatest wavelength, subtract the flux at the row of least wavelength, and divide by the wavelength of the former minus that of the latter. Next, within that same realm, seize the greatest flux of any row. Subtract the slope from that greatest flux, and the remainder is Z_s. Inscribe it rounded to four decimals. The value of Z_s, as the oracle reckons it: 0.5310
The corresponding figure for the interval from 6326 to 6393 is 0.5312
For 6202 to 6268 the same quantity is 0.5523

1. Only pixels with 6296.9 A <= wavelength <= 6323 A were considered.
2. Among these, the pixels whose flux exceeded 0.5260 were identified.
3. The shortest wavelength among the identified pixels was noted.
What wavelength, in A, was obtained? 6307.06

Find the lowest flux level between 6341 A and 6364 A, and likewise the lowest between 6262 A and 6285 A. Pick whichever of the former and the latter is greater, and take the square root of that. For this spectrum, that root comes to 0.721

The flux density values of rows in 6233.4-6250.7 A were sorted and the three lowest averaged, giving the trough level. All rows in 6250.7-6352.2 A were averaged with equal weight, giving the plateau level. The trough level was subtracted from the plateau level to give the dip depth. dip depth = 0.0051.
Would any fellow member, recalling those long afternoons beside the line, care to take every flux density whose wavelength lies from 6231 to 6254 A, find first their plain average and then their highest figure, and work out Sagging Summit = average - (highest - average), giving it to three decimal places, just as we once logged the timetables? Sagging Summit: 0.514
